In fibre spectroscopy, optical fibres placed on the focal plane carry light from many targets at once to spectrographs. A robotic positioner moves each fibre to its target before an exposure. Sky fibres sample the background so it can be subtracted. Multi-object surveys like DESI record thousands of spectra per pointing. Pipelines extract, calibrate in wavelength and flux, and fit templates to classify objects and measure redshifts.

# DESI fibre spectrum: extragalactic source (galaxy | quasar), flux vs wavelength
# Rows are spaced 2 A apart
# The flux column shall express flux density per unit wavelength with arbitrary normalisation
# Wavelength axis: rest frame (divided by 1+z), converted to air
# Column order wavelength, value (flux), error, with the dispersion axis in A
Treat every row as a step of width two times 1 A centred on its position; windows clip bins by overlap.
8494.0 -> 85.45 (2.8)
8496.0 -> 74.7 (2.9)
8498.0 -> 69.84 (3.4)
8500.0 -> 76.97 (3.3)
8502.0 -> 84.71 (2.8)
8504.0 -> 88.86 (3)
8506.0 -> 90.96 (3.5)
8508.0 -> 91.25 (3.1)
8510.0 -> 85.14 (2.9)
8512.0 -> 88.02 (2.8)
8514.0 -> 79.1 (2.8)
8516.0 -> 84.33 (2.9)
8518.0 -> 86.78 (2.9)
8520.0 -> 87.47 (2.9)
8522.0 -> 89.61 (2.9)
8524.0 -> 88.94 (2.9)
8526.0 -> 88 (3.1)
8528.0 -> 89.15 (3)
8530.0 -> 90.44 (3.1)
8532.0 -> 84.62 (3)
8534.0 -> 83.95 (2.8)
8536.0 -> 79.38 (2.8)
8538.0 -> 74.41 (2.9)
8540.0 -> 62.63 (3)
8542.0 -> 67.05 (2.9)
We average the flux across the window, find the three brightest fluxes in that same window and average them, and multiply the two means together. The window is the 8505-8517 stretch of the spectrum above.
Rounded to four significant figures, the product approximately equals 7789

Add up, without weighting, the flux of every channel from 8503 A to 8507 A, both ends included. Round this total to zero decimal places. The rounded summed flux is 180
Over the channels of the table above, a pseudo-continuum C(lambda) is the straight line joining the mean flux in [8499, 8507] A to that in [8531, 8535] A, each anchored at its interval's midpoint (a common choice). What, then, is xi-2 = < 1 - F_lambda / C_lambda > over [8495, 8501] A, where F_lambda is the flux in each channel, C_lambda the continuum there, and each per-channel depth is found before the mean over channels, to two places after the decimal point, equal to 0.14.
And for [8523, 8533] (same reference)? -0.04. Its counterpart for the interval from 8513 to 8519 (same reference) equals 0.02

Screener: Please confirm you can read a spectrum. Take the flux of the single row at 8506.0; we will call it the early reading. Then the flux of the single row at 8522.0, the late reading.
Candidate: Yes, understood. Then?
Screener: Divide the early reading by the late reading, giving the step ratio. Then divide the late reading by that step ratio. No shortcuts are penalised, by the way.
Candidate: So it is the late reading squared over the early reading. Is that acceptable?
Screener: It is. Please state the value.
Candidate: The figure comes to 88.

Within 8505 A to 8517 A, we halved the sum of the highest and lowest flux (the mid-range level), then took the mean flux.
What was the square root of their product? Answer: 85.8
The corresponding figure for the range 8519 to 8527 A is 88.5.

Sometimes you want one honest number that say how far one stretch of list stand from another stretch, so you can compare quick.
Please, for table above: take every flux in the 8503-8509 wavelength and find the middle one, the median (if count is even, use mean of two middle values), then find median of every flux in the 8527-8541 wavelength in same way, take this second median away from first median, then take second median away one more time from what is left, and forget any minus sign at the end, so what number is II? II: 77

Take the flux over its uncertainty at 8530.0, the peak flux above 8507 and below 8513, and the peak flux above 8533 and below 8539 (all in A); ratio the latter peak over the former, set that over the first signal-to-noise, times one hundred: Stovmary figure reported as 3.2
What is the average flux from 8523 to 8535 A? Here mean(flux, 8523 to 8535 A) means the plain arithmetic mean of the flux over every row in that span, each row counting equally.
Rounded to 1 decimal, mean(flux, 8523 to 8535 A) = 87.5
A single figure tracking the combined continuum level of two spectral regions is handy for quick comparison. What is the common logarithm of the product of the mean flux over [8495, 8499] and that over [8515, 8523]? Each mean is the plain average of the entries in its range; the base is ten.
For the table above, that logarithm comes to 3.80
